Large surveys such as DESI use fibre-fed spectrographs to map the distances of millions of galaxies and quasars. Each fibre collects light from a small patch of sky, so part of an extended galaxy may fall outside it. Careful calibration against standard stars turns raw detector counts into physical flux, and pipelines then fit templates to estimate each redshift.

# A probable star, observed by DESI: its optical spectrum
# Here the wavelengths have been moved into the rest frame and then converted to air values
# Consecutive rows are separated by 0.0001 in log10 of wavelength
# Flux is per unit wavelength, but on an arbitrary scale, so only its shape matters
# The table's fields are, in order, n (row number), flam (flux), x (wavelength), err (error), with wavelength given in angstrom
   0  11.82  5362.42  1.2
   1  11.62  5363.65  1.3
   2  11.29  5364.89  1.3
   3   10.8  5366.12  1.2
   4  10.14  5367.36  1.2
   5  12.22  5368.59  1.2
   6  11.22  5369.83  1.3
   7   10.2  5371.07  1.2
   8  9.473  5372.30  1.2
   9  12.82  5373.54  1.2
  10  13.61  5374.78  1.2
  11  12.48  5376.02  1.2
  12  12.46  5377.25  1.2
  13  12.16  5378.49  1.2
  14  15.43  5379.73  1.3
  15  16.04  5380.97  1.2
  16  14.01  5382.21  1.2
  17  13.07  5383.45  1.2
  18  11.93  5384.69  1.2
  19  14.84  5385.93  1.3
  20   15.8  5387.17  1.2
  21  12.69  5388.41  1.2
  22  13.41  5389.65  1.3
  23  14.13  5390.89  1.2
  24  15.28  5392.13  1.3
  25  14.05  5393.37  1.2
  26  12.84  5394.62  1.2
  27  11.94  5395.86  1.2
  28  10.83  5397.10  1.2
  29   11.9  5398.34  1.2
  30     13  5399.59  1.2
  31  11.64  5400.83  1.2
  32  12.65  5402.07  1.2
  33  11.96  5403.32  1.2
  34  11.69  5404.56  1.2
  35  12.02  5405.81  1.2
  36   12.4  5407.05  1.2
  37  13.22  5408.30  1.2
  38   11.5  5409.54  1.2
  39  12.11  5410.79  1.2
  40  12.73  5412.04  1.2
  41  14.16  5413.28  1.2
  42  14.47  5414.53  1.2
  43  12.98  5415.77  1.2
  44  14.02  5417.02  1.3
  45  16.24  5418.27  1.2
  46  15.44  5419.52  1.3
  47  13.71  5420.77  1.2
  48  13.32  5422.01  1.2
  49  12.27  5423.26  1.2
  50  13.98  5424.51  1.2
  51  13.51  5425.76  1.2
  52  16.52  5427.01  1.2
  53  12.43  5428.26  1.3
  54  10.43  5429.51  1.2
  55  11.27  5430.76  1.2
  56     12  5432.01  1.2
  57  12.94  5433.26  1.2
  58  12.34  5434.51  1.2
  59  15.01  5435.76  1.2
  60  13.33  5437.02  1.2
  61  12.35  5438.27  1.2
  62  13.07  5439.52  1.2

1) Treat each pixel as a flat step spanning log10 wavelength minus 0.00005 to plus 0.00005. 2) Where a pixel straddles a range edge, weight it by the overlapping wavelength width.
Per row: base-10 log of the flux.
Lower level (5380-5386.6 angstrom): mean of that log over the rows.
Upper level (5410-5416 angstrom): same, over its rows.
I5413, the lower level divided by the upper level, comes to 1.02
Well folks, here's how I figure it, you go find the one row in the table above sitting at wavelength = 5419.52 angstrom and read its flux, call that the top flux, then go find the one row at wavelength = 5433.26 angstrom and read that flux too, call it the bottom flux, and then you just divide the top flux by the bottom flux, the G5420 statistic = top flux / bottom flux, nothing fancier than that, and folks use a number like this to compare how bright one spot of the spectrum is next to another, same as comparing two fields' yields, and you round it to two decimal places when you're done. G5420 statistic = 1.19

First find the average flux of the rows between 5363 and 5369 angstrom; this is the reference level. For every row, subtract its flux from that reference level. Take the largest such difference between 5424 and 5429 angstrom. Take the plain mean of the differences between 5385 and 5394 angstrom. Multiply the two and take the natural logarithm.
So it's 1.3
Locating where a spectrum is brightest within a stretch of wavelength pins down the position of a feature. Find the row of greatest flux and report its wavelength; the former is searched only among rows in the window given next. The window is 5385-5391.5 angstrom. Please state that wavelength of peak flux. 5387.17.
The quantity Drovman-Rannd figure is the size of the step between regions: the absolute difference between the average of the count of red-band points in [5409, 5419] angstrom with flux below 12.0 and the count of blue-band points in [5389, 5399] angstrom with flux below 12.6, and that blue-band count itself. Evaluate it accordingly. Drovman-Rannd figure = 1.00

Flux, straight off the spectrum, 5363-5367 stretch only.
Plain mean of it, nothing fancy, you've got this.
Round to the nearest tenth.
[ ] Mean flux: 11.2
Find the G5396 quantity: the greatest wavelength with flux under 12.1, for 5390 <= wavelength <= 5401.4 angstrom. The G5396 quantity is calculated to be 5400.83 angstrom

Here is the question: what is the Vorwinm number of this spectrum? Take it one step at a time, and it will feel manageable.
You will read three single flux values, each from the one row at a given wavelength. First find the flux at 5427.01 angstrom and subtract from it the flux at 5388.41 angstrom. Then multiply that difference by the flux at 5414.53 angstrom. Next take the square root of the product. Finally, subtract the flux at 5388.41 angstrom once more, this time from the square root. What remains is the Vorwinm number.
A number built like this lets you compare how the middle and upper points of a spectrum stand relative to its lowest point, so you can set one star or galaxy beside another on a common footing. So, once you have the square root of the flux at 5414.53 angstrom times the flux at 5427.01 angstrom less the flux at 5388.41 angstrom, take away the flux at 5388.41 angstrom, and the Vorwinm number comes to -5.2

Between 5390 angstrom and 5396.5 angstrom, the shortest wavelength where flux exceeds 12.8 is 5390.89 angstrom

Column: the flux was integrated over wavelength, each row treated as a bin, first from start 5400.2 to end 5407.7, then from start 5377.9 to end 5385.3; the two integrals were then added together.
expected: 192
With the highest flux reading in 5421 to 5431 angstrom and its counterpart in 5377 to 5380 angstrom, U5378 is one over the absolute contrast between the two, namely 0.92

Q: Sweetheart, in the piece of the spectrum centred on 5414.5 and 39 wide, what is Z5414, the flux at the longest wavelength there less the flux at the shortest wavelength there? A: 1.00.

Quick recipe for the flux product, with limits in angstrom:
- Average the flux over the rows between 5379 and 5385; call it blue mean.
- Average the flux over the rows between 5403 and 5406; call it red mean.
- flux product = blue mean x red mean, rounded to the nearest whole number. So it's 168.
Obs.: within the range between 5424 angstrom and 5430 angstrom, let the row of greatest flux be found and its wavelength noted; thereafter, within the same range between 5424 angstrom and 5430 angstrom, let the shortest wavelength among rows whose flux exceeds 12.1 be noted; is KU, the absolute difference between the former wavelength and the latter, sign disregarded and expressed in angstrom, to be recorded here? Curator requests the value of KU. 2.5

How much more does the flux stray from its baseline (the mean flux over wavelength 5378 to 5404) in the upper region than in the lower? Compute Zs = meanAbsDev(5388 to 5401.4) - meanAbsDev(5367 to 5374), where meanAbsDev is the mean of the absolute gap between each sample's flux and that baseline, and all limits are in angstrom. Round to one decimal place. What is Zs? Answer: -1.2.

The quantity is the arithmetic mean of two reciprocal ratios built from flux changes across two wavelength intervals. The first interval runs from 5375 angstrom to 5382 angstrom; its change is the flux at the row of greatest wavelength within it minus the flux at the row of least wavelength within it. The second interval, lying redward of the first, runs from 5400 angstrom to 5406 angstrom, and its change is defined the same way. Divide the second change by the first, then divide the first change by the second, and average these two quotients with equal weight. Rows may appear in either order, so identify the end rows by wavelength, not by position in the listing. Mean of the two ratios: 5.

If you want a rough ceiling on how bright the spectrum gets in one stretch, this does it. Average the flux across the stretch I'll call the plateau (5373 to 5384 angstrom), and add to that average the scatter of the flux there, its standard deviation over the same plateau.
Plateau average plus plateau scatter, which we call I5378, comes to 14.9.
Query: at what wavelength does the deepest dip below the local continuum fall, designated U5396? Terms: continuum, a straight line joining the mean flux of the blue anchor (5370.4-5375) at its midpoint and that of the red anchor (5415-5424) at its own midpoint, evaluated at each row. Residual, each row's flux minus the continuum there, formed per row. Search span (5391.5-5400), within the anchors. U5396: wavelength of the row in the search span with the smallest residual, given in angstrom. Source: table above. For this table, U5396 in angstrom 5397.10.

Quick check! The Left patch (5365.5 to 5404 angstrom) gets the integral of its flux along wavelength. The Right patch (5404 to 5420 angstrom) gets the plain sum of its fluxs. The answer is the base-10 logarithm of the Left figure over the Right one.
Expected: 0.5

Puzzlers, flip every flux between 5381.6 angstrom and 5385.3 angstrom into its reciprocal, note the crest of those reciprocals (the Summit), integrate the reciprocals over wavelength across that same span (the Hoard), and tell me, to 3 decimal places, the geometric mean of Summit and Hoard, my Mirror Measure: 0.155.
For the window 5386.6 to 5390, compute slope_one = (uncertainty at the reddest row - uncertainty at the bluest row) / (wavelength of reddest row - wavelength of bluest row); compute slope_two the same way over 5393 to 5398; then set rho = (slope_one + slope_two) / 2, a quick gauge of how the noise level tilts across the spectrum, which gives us 0.020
